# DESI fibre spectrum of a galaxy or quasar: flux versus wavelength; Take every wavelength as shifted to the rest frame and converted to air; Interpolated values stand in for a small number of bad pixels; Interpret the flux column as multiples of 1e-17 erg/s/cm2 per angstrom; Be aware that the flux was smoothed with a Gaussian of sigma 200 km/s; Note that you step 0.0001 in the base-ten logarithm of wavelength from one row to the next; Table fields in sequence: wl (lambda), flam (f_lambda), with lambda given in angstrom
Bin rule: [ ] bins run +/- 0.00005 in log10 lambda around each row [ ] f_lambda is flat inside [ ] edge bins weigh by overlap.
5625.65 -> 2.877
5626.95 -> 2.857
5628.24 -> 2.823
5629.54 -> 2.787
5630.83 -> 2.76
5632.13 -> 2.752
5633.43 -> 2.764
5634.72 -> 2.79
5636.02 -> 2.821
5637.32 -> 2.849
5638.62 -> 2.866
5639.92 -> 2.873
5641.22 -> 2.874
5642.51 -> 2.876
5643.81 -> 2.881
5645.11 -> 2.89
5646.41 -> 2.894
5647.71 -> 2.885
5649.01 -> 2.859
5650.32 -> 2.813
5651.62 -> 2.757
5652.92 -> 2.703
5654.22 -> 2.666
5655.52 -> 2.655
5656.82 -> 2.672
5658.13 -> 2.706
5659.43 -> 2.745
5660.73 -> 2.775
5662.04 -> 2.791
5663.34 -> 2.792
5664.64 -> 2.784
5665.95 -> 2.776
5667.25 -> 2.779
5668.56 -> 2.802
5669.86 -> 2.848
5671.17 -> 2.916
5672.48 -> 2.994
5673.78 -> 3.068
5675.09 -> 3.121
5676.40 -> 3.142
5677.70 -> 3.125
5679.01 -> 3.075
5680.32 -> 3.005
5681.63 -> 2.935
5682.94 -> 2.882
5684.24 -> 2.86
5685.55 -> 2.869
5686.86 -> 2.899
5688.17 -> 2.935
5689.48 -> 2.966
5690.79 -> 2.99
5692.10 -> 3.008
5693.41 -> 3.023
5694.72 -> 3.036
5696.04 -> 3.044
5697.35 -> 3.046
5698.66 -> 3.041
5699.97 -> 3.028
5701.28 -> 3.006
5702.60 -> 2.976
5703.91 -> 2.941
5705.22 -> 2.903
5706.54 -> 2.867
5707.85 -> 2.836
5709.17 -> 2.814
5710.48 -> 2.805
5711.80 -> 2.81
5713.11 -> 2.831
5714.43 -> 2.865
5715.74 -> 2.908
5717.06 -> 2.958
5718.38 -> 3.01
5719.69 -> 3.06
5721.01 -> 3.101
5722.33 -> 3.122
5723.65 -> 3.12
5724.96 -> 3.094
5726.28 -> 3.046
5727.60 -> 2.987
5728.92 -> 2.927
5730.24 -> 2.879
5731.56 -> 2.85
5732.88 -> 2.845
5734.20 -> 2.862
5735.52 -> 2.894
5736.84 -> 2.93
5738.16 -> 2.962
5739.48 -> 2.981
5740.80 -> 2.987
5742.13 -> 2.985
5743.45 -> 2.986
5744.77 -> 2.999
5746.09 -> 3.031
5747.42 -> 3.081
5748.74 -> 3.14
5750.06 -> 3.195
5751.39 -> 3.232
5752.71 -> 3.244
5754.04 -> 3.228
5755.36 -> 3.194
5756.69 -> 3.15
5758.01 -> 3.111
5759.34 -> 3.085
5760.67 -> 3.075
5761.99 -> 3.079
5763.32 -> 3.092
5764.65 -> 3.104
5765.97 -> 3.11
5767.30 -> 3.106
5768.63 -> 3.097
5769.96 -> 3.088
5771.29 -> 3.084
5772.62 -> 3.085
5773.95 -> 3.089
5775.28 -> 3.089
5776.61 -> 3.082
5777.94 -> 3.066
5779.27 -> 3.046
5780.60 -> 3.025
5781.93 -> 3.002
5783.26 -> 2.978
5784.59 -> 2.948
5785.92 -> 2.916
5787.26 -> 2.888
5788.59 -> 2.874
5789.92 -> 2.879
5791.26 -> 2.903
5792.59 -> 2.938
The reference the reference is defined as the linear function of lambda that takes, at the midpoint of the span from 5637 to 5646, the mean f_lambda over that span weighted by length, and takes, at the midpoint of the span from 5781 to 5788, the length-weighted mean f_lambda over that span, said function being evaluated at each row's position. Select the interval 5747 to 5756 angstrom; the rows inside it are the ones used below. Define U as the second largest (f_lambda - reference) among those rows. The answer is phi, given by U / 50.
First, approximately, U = 0.30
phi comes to 0.006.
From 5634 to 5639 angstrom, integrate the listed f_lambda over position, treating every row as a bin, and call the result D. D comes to 14.1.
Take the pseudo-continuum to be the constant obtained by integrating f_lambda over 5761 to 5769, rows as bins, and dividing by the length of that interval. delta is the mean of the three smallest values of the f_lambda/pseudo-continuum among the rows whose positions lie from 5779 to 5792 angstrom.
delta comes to 0.930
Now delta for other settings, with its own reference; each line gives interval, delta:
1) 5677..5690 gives 0.926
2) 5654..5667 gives 0.860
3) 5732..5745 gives 0.925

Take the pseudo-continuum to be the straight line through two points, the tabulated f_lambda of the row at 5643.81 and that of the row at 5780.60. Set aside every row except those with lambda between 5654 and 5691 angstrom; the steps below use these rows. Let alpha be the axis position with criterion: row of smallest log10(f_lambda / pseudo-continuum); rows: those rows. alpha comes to 5655.52 angstrom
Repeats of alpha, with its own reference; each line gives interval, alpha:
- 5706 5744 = 5710.48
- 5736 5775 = 5736.84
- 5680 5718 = 5710.48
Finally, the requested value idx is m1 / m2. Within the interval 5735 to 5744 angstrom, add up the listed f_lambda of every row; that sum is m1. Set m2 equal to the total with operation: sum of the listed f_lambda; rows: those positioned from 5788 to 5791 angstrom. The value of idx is 3.60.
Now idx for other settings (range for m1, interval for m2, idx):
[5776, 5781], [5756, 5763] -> 0.79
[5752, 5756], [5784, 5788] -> 1.10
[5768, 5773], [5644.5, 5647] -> 2.14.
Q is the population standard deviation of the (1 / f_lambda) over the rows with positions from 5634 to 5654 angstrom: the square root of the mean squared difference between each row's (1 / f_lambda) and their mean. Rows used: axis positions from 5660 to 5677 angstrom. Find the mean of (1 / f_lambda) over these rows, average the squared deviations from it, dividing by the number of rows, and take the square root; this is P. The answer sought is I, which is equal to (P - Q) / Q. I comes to 1.3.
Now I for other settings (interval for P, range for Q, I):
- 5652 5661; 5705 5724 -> -0.6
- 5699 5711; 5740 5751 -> 0.2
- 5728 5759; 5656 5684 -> -0.2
